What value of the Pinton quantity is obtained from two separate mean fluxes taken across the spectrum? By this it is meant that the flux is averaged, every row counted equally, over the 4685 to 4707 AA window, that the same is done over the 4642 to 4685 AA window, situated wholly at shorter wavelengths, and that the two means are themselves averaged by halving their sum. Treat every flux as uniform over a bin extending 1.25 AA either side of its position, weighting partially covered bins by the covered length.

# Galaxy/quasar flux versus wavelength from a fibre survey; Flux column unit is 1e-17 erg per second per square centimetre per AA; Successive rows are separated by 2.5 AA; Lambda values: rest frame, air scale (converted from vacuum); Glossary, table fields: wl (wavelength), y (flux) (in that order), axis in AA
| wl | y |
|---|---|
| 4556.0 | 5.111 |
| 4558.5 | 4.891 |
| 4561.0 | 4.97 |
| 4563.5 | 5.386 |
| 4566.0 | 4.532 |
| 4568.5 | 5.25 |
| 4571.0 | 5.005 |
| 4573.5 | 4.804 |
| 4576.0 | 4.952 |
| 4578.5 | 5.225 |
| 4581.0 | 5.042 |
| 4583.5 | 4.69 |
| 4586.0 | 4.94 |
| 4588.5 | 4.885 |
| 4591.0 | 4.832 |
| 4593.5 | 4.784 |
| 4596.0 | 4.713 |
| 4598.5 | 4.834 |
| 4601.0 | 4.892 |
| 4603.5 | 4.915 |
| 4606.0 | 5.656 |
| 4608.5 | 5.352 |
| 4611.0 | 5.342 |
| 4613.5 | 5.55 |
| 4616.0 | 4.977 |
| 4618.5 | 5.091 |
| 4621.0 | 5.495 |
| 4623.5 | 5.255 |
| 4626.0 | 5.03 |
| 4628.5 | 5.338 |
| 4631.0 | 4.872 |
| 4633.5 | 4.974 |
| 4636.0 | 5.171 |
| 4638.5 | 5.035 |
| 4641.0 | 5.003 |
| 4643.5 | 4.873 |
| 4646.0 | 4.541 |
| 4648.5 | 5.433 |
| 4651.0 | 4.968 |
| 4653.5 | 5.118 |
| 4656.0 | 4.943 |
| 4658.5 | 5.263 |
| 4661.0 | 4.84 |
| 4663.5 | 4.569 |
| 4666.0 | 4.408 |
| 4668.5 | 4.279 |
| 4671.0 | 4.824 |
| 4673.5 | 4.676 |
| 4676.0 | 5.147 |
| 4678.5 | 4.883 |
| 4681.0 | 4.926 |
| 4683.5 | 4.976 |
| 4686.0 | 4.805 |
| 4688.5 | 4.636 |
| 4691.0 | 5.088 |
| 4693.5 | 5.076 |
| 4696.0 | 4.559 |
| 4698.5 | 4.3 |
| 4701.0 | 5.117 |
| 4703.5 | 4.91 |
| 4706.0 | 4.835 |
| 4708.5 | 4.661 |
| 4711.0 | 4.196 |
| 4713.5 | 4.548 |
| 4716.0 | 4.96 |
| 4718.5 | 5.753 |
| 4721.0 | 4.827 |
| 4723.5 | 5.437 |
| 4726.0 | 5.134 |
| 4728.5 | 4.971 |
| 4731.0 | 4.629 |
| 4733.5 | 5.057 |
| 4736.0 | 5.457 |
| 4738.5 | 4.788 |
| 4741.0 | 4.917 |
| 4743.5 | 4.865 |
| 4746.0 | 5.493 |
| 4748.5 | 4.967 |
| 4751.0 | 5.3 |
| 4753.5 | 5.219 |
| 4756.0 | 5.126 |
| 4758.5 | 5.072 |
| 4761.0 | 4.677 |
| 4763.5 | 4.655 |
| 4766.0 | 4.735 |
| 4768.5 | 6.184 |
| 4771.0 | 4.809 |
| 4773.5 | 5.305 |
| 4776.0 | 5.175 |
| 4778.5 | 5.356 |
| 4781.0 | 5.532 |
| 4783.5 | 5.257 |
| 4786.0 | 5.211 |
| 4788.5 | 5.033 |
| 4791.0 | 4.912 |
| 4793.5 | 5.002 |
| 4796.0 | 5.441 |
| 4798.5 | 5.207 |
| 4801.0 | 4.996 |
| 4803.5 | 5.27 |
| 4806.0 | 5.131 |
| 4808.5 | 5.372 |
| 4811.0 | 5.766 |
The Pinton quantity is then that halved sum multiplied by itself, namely 23.4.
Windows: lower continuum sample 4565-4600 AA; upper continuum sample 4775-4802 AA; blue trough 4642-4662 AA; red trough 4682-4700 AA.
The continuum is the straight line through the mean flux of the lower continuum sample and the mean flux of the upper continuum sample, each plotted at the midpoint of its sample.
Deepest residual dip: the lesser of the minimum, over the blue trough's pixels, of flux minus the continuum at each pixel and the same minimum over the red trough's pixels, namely -0.76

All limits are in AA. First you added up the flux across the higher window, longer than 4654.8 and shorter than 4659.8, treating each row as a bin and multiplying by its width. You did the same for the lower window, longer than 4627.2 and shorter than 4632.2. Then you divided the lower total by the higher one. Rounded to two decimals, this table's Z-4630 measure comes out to 1.00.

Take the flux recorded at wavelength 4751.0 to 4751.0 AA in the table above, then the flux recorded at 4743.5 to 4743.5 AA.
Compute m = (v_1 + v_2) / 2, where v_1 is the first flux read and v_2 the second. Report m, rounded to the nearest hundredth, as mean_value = 5.08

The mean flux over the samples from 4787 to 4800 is 5.12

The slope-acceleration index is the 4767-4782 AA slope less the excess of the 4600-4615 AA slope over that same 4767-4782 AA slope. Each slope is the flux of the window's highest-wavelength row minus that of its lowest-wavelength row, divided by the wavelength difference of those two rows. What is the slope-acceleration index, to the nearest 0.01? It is -0.16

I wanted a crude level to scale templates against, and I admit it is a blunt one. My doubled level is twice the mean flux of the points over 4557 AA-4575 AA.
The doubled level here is 10.0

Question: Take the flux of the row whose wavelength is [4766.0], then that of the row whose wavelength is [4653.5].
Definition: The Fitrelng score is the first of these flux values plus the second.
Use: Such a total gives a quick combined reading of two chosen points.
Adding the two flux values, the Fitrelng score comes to 9.9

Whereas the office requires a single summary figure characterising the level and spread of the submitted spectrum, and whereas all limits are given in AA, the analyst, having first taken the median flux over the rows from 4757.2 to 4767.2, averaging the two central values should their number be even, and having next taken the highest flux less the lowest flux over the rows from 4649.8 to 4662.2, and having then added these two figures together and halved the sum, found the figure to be 2.56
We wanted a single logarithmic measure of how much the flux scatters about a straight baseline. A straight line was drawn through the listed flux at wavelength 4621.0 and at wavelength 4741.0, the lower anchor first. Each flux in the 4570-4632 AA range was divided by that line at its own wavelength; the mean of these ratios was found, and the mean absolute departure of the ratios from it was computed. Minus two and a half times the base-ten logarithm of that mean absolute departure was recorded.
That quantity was 3.31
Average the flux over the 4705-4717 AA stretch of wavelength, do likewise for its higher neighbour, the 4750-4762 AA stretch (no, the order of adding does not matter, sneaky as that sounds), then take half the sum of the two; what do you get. 4.86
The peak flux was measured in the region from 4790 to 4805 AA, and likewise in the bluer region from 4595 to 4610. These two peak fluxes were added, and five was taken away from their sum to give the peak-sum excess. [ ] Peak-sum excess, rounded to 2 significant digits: 6.1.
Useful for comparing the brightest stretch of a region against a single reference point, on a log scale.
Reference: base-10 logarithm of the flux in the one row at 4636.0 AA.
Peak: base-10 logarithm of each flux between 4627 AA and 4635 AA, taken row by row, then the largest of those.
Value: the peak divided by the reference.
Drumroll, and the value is 1.02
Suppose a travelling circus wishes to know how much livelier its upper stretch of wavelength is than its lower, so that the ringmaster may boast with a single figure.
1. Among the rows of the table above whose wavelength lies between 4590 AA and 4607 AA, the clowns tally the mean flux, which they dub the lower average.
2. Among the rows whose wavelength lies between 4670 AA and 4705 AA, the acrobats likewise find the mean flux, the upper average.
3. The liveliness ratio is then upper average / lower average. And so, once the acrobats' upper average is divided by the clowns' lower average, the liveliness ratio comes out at 0.98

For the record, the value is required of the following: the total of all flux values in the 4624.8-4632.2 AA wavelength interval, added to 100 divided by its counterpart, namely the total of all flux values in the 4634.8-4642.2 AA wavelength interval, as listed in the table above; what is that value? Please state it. 21.8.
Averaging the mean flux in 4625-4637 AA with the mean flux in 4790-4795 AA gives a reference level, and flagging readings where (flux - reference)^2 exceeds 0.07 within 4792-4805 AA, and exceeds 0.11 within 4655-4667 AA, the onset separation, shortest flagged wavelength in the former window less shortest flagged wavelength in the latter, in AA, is 132.5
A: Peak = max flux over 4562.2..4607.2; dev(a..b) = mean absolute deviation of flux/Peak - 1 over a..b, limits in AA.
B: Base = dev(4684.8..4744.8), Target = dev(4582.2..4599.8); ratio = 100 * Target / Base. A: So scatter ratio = 27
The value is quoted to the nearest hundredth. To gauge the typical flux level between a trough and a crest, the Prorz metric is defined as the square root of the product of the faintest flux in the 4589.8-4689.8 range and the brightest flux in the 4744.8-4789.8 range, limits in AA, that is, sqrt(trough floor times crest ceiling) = 5.14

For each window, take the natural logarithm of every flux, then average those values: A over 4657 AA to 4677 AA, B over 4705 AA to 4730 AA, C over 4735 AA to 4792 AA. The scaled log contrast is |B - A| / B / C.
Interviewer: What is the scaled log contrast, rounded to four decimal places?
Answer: 0.0139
